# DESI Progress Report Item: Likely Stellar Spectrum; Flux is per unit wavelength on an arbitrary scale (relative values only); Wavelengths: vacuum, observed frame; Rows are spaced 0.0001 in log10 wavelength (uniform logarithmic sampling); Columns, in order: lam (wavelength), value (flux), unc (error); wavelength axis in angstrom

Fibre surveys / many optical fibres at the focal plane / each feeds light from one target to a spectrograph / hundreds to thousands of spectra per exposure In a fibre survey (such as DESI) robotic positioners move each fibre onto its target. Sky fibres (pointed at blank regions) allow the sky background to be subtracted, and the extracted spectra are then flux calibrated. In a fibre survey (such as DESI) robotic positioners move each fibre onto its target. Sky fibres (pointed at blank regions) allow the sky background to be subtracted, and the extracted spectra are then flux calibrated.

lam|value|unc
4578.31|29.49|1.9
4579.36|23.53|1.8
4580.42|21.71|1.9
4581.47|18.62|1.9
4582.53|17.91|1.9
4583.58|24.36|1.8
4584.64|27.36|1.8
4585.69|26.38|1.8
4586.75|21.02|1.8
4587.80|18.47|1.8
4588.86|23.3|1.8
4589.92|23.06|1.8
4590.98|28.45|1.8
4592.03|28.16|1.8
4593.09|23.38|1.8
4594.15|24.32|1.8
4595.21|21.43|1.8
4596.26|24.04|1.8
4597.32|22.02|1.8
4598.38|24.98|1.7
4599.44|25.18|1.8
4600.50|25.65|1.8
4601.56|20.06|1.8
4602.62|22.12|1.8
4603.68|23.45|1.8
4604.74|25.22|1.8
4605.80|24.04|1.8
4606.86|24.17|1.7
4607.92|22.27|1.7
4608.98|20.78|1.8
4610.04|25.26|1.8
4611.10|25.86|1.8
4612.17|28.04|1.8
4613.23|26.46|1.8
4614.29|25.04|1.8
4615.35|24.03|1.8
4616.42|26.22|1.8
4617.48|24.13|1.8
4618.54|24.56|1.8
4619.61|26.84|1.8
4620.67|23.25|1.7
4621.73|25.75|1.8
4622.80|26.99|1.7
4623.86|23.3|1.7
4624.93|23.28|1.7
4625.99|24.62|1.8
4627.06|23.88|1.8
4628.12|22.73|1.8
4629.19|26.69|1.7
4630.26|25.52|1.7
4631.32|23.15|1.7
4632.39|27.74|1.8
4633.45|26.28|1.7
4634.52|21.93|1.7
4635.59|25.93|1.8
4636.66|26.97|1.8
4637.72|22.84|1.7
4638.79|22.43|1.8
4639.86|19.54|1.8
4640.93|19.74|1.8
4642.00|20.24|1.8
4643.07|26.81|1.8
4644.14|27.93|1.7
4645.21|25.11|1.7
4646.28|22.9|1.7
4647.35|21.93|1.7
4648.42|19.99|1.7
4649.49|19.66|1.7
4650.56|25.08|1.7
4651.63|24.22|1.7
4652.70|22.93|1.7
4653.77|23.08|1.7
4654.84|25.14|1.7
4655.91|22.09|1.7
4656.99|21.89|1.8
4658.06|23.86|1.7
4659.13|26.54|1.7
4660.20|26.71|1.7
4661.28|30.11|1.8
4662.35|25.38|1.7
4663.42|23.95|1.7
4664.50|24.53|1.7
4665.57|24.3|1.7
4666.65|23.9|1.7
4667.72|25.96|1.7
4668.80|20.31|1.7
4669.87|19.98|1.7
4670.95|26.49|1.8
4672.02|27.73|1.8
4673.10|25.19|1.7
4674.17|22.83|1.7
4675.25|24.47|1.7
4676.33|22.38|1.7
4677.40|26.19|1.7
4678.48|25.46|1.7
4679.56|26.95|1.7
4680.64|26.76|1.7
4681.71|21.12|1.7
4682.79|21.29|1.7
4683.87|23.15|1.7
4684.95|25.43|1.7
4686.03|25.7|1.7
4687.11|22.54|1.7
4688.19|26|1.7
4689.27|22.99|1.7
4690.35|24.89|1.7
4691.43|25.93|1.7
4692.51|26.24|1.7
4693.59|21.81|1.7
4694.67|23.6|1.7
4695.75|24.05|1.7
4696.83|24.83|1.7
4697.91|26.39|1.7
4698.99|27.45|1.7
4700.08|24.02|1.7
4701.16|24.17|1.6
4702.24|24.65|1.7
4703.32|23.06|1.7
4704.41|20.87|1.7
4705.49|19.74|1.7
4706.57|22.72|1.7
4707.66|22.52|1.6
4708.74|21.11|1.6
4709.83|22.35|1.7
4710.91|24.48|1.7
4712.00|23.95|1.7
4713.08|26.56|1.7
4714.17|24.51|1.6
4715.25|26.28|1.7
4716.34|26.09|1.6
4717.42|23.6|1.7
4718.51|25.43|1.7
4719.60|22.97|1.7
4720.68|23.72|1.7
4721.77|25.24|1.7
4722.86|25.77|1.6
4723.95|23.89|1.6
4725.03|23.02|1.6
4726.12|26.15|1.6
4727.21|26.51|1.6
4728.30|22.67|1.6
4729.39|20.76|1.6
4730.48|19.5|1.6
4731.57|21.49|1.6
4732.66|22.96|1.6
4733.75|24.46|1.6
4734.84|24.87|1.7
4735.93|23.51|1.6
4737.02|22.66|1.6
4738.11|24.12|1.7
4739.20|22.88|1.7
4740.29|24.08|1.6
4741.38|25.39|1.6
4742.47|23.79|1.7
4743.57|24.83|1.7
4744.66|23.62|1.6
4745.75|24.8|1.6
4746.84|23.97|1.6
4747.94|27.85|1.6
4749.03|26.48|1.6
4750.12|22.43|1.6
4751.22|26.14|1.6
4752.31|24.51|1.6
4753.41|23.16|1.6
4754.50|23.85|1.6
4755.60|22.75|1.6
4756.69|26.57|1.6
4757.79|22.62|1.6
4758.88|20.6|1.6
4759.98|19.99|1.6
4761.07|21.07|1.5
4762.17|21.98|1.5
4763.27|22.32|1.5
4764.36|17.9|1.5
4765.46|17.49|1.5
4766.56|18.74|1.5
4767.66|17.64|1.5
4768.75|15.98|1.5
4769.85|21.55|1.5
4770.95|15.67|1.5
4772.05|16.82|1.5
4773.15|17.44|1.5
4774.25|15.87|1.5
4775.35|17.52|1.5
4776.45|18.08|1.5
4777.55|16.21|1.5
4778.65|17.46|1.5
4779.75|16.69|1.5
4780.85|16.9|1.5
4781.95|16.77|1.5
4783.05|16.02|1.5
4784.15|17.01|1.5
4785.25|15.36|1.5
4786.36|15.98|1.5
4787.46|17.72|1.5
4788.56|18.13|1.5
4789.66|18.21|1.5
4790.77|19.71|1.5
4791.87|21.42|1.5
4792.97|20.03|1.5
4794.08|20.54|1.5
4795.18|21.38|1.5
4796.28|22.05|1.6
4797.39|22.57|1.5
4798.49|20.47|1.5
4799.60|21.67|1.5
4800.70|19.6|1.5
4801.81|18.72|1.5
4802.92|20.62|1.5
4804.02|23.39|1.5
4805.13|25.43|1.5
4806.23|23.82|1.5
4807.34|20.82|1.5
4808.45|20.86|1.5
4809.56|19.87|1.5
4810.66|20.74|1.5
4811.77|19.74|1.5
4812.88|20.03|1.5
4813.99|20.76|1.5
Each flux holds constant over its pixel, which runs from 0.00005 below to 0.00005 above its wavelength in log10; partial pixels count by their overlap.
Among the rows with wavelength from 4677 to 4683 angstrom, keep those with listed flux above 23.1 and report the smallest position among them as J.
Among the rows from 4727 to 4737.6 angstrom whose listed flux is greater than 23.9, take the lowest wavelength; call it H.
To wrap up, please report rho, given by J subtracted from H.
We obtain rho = 49.8 angstrom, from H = 4727.21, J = 4677.40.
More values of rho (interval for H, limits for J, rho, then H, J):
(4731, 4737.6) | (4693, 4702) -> 39.1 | 4733.75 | 4694.67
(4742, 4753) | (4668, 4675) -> 72.6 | 4743.57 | 4670.95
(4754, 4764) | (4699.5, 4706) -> 56.6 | 4756.69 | 4700.08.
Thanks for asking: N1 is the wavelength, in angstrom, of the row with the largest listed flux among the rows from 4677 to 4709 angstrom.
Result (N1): 4698.99 angstrom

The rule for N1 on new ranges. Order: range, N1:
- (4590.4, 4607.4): 4590.98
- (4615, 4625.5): 4622.80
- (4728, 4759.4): 4747.94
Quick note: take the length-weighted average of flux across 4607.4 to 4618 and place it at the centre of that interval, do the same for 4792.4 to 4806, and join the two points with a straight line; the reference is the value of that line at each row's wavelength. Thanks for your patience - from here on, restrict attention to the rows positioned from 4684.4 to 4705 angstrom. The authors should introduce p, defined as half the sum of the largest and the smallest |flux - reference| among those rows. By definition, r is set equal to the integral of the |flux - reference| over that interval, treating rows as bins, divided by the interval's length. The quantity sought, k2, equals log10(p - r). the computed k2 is -0.33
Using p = 2.16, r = 1.7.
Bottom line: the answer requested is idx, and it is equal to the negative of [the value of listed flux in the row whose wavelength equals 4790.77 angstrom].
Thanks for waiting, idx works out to -20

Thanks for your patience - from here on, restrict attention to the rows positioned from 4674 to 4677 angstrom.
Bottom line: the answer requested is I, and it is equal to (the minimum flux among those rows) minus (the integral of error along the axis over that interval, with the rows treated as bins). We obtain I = 17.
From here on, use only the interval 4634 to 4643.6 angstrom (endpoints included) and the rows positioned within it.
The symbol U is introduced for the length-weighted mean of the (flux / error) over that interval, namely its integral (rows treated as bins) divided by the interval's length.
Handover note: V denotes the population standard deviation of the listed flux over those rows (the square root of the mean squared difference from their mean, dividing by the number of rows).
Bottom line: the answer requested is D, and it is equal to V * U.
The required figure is 36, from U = 12.9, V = 2.8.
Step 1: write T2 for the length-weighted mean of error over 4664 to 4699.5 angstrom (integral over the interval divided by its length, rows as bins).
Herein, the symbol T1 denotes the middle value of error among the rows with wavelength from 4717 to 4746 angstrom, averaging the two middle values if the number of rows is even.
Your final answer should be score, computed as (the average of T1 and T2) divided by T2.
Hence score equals 0.969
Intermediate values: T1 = 1.60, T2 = 1.71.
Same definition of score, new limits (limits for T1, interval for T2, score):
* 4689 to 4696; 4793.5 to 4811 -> 1.064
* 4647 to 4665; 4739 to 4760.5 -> 1.027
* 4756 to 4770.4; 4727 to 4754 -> 0.963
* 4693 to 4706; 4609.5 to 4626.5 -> 0.979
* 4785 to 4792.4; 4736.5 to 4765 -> 0.969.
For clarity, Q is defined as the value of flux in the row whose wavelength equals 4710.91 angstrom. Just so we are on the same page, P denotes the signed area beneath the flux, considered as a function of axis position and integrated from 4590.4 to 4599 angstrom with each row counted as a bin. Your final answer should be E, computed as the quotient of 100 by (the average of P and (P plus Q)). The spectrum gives 0.447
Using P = 212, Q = 24.48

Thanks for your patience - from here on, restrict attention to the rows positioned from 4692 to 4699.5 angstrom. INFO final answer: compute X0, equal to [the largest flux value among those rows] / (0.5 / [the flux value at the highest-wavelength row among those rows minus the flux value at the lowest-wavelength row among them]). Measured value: 66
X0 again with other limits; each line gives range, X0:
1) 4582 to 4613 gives 576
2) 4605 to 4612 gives 94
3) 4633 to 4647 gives -189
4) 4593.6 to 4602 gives -219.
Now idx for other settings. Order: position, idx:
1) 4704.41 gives -21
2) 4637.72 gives -23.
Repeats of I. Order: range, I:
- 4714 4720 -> 13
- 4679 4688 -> 6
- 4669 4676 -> 8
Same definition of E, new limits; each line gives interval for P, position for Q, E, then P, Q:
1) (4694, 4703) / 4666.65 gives 0.425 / 223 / 23.9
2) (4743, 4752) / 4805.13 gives 0.421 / 225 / 25.43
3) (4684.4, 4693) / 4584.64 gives 0.438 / 215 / 27.36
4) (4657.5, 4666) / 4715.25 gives 0.432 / 218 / 26.28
